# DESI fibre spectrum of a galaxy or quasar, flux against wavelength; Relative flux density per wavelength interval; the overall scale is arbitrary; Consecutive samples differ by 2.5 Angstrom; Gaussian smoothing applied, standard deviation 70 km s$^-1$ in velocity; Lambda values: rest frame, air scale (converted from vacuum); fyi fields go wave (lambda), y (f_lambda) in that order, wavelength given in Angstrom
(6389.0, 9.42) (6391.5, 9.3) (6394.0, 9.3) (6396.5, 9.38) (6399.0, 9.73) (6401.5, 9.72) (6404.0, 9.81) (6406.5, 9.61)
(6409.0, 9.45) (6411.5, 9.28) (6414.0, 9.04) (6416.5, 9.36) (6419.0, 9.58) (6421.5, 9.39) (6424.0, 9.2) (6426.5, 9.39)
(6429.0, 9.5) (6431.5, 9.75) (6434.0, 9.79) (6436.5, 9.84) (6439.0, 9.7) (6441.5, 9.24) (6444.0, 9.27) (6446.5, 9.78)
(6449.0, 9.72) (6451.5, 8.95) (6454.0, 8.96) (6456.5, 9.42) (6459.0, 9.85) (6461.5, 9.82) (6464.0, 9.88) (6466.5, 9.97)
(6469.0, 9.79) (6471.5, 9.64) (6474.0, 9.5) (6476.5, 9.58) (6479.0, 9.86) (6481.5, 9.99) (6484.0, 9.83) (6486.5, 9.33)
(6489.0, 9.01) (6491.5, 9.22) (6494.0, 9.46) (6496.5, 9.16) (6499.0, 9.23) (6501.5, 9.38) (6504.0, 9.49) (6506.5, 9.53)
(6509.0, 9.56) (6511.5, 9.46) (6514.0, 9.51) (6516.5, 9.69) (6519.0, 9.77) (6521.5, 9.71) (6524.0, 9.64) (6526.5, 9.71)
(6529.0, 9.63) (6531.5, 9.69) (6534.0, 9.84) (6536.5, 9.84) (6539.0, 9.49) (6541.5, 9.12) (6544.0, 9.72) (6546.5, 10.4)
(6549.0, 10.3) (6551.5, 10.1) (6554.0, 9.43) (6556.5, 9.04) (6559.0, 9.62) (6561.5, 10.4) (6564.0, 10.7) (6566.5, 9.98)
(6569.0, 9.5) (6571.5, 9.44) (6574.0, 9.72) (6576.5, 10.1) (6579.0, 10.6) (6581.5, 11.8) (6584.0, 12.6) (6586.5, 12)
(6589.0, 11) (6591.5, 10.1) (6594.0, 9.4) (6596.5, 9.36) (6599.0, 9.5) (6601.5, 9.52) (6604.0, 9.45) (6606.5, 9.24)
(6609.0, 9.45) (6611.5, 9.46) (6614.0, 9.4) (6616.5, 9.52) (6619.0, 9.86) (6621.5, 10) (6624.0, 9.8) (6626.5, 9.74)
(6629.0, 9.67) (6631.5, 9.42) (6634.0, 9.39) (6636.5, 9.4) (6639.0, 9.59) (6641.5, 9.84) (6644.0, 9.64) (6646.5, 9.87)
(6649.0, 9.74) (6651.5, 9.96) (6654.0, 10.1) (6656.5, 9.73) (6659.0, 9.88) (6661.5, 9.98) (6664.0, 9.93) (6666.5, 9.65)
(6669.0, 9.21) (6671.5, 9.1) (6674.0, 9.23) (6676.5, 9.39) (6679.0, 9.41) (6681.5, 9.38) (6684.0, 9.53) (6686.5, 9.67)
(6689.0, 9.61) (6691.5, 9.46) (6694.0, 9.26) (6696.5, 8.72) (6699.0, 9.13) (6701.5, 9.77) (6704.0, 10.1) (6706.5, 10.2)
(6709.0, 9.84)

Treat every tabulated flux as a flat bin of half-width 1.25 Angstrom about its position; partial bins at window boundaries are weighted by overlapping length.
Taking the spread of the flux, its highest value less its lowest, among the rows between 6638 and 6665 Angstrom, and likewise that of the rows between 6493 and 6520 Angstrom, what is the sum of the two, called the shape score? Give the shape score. 1.1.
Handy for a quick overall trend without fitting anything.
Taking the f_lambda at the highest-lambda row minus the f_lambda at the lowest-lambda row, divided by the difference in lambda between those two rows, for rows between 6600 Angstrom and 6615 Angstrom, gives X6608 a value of -0.01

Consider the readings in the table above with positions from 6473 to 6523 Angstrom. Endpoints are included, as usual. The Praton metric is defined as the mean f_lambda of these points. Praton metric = 9.5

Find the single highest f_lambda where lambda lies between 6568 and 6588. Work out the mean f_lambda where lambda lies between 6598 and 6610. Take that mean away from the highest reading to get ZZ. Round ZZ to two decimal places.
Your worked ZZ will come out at 3.17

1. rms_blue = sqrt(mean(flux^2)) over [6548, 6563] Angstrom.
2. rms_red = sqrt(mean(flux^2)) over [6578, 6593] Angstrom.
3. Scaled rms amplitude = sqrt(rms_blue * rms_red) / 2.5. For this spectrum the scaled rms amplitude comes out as 4.23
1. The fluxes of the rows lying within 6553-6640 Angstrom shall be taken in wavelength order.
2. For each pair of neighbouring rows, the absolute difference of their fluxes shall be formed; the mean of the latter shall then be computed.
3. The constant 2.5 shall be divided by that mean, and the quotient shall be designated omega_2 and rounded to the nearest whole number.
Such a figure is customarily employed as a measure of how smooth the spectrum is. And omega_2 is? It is 7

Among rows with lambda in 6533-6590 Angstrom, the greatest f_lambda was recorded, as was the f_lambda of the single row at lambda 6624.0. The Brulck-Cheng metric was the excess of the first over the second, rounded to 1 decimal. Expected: 2.8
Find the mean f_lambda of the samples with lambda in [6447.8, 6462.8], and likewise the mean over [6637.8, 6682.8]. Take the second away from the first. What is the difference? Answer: -0.19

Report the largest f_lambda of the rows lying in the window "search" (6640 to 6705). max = 10.1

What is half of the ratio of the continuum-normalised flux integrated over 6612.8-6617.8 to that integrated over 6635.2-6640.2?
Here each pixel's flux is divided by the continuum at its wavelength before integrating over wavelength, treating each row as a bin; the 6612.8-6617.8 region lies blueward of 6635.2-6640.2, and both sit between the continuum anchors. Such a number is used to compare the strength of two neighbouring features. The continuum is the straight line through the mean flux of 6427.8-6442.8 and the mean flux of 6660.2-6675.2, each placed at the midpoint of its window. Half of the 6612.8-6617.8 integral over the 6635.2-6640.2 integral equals 0.50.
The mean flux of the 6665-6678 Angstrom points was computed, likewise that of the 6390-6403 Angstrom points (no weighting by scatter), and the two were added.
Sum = 18.8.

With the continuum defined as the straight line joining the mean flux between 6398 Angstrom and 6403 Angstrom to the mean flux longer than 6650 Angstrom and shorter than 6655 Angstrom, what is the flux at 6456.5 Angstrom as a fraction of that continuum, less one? -0.038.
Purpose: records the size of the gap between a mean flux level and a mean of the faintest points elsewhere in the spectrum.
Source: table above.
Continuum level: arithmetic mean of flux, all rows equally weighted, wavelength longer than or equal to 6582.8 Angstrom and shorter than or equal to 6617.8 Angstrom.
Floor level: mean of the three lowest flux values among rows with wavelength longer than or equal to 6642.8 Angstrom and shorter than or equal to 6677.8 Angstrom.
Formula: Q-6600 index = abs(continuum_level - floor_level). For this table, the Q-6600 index 0.82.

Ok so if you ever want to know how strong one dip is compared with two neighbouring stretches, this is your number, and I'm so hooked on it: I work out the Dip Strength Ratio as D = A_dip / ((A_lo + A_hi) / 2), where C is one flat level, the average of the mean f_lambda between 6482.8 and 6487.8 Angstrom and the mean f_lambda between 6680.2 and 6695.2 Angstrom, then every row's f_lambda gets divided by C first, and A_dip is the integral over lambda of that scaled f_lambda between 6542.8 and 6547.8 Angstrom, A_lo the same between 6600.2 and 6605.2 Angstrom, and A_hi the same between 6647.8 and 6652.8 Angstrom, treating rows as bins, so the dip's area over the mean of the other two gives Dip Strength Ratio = 1.04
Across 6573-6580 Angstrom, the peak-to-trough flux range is 0.9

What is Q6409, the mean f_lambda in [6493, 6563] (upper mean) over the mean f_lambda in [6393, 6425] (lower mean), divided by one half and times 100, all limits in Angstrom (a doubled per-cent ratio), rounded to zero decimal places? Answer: 204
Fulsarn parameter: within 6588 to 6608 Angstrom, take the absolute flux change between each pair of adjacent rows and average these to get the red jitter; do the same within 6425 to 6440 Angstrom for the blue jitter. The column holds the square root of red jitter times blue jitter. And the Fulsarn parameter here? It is 0.19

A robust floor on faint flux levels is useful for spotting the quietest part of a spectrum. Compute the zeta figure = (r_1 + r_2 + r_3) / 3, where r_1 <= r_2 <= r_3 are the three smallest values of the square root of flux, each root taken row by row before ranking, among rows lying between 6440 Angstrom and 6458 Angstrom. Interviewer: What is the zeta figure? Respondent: 3.01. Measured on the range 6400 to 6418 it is 3.04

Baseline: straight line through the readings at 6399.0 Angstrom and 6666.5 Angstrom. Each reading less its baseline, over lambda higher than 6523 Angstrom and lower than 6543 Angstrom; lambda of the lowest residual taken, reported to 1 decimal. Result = 6541.5 Angstrom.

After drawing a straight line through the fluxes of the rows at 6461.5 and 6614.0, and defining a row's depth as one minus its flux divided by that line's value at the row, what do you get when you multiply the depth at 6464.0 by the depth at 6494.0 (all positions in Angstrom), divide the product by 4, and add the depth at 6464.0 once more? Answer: -0.01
